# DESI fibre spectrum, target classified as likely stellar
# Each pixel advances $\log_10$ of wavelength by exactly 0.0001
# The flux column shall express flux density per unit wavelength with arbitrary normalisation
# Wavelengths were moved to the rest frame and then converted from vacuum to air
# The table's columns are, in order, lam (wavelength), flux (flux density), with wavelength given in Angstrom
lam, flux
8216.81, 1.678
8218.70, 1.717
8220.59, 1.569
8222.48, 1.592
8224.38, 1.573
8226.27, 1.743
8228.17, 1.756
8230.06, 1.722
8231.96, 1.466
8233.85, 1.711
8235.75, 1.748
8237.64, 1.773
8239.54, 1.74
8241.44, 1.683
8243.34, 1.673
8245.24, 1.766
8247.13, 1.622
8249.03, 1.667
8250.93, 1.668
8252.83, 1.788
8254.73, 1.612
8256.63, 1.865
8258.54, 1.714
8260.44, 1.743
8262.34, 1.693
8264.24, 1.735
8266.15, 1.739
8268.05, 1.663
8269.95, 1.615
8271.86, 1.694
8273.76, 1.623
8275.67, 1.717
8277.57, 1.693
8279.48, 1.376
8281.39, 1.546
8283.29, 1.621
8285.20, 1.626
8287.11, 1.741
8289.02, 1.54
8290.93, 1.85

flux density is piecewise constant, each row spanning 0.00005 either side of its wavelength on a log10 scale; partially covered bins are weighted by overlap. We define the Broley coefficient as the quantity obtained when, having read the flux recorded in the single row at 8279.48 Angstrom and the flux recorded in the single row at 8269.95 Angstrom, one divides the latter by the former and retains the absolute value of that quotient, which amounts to 1.17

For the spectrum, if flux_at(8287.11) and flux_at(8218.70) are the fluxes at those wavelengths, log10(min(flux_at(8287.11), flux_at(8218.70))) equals 0.235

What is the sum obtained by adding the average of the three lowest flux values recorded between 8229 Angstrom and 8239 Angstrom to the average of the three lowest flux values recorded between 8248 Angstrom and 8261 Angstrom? 3.28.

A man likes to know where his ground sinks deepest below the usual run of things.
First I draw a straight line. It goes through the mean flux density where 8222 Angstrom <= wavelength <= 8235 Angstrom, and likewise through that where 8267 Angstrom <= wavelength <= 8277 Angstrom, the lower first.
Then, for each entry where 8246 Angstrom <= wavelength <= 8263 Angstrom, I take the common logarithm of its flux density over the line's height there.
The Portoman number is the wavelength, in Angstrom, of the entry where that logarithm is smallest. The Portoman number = 8254.73 Angstrom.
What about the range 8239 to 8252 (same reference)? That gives 8247.13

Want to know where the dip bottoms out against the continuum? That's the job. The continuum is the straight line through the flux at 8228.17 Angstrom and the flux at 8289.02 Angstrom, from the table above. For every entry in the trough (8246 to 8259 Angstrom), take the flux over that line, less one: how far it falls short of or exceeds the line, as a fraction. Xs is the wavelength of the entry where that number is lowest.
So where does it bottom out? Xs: 8247.13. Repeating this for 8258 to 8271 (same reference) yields 8269.95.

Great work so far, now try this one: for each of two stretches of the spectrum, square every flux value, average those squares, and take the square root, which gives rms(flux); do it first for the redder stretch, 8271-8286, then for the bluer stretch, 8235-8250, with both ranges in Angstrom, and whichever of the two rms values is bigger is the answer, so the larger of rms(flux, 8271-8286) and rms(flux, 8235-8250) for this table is 1.71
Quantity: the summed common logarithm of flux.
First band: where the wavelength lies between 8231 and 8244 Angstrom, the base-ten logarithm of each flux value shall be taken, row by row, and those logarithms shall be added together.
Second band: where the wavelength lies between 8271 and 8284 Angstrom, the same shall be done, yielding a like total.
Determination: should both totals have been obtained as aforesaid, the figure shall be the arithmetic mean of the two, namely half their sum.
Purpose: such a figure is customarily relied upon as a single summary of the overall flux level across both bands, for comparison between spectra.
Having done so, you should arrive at 1.51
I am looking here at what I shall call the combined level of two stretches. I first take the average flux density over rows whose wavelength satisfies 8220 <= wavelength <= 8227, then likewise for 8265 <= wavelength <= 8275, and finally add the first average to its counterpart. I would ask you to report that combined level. 3.29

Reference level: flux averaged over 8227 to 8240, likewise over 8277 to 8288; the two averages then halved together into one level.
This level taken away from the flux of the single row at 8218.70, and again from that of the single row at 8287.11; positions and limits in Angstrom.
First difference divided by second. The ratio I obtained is 0.7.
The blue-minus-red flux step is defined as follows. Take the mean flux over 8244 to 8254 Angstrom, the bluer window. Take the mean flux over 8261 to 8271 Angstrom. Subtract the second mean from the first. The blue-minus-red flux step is 0.01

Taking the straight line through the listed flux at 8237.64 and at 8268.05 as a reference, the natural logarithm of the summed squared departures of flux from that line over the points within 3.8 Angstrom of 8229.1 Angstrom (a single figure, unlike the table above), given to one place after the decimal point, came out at -2.1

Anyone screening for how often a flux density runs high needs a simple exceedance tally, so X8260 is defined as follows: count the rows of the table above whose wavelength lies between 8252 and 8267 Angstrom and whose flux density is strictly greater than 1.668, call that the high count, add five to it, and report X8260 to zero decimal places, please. 12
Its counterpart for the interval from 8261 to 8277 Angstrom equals 10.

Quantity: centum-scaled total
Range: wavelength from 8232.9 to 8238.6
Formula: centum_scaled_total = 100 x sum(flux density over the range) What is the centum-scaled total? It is 523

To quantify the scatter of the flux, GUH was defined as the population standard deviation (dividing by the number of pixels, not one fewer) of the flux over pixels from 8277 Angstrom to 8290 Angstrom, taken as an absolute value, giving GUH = 0.11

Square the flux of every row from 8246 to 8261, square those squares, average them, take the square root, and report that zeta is 2.94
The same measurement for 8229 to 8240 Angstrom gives 2.90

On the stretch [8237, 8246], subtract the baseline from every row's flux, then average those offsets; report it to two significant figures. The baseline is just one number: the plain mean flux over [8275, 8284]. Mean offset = 0.14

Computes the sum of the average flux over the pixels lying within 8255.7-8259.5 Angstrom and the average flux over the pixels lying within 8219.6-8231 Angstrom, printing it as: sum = 3.45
